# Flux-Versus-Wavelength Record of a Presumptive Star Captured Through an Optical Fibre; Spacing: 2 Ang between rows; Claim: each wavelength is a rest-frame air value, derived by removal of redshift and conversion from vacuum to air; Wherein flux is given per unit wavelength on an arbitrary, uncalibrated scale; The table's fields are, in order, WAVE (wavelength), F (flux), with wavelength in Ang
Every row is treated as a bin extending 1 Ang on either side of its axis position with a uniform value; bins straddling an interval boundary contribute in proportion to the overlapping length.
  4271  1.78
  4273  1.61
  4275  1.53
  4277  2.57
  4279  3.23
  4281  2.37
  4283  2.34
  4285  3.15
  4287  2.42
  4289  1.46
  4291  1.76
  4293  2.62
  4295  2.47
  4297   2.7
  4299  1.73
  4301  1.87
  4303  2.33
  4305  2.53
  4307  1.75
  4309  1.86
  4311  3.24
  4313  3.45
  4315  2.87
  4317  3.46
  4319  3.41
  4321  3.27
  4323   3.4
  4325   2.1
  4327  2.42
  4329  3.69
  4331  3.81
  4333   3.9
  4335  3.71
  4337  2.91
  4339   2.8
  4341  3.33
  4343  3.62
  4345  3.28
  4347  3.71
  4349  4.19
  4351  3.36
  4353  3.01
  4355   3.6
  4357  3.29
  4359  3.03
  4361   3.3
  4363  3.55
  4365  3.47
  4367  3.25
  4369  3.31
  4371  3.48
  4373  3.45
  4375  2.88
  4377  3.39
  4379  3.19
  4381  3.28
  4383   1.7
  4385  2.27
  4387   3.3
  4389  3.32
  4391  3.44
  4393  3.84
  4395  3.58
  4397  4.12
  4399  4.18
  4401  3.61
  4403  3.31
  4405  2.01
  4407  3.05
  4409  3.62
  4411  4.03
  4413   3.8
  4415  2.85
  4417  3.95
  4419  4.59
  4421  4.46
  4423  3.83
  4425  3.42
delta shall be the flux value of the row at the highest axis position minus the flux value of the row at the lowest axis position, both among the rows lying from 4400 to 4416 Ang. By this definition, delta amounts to -0.76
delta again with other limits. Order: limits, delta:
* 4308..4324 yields 1.54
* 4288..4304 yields 0.87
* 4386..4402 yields 0.31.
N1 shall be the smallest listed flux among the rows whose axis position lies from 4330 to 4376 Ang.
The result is 2.8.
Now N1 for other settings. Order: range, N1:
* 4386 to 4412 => 2.01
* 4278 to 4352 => 1.46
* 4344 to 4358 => 3.01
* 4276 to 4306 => 1.46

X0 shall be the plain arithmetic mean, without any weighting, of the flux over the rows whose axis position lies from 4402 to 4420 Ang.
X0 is 3.47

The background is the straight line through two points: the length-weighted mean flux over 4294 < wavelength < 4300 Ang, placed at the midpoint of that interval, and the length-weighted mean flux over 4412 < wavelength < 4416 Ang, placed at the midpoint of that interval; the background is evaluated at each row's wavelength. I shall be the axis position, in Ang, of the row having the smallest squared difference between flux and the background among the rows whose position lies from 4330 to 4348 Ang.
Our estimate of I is 4339 Ang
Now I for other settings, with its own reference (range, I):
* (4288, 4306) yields 4303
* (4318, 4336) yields 4327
